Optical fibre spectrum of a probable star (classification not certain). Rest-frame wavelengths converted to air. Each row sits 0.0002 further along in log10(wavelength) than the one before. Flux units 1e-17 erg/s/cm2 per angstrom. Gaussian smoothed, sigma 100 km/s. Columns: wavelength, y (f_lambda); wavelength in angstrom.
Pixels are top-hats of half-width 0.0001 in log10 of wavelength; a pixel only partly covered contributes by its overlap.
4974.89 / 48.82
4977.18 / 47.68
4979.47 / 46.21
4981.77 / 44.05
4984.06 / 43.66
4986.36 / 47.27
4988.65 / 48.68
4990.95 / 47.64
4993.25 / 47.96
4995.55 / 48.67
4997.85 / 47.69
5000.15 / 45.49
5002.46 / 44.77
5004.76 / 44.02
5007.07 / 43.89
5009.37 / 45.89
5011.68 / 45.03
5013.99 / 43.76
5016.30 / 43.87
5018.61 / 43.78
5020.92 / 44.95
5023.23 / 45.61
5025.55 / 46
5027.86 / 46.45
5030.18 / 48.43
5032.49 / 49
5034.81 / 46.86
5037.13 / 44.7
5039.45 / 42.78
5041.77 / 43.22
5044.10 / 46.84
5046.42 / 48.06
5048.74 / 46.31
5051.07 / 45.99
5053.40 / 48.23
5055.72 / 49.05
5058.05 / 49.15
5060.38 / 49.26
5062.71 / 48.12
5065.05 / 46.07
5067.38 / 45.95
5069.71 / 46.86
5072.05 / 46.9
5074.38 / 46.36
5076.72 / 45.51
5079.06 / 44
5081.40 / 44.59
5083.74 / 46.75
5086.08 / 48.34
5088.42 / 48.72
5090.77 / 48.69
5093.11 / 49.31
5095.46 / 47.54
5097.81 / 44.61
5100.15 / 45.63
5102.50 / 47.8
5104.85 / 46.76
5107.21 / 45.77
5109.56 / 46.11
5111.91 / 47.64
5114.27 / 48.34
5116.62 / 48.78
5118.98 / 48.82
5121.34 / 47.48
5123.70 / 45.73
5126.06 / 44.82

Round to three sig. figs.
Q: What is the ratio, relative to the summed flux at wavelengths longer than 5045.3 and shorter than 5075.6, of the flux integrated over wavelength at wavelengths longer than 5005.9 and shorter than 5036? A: 2.23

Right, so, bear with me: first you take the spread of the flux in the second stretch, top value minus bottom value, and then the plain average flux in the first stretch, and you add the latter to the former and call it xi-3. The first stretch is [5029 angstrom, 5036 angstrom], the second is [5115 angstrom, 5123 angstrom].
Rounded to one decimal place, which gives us 49.4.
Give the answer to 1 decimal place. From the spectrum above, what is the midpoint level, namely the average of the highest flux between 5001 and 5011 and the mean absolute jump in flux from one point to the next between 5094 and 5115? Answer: 23.6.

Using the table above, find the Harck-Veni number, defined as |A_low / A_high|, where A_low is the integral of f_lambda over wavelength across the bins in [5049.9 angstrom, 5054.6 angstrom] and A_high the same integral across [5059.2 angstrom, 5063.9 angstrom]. 0.97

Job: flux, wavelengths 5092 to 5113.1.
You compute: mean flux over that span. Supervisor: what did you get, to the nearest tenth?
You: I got 46.8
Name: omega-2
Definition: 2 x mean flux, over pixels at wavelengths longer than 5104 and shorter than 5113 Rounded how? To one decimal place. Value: 93.1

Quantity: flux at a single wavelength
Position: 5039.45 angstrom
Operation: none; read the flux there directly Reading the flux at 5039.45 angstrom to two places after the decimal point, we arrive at 42.78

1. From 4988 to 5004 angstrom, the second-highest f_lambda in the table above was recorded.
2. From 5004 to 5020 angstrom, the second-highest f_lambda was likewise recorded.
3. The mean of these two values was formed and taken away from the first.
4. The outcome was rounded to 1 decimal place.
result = 1.8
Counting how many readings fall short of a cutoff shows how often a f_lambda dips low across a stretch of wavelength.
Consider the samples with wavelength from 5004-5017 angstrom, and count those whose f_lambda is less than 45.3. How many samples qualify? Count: 5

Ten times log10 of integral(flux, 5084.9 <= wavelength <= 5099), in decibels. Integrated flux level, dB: 28.3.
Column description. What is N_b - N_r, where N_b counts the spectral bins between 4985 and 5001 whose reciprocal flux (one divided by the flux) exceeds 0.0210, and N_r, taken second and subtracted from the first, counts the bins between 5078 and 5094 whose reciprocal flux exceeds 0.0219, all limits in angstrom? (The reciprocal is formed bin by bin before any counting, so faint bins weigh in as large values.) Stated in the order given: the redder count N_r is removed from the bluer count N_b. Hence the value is 0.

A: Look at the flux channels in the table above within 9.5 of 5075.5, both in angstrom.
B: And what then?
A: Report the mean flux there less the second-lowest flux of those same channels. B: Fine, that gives 1.3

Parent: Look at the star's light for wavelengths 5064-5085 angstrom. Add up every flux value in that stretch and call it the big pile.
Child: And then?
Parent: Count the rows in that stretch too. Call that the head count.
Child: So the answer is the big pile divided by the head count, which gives 45.9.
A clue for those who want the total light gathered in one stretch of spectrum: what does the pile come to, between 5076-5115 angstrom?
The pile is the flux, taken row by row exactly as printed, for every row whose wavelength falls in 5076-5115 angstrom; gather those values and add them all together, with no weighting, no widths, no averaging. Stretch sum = 796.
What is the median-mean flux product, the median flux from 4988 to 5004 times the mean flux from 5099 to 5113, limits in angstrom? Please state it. 2223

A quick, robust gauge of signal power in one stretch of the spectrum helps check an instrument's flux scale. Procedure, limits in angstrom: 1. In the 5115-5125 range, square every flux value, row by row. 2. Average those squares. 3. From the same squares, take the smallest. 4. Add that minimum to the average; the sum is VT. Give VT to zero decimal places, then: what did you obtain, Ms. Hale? 4368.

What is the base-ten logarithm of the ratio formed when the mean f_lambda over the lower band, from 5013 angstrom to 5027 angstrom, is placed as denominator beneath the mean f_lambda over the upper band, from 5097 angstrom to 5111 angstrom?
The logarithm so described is 0.014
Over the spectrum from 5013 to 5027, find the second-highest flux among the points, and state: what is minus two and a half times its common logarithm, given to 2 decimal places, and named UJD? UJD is -4.15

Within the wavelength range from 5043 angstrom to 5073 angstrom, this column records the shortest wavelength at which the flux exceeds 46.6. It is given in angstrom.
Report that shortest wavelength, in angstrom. 5044.10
